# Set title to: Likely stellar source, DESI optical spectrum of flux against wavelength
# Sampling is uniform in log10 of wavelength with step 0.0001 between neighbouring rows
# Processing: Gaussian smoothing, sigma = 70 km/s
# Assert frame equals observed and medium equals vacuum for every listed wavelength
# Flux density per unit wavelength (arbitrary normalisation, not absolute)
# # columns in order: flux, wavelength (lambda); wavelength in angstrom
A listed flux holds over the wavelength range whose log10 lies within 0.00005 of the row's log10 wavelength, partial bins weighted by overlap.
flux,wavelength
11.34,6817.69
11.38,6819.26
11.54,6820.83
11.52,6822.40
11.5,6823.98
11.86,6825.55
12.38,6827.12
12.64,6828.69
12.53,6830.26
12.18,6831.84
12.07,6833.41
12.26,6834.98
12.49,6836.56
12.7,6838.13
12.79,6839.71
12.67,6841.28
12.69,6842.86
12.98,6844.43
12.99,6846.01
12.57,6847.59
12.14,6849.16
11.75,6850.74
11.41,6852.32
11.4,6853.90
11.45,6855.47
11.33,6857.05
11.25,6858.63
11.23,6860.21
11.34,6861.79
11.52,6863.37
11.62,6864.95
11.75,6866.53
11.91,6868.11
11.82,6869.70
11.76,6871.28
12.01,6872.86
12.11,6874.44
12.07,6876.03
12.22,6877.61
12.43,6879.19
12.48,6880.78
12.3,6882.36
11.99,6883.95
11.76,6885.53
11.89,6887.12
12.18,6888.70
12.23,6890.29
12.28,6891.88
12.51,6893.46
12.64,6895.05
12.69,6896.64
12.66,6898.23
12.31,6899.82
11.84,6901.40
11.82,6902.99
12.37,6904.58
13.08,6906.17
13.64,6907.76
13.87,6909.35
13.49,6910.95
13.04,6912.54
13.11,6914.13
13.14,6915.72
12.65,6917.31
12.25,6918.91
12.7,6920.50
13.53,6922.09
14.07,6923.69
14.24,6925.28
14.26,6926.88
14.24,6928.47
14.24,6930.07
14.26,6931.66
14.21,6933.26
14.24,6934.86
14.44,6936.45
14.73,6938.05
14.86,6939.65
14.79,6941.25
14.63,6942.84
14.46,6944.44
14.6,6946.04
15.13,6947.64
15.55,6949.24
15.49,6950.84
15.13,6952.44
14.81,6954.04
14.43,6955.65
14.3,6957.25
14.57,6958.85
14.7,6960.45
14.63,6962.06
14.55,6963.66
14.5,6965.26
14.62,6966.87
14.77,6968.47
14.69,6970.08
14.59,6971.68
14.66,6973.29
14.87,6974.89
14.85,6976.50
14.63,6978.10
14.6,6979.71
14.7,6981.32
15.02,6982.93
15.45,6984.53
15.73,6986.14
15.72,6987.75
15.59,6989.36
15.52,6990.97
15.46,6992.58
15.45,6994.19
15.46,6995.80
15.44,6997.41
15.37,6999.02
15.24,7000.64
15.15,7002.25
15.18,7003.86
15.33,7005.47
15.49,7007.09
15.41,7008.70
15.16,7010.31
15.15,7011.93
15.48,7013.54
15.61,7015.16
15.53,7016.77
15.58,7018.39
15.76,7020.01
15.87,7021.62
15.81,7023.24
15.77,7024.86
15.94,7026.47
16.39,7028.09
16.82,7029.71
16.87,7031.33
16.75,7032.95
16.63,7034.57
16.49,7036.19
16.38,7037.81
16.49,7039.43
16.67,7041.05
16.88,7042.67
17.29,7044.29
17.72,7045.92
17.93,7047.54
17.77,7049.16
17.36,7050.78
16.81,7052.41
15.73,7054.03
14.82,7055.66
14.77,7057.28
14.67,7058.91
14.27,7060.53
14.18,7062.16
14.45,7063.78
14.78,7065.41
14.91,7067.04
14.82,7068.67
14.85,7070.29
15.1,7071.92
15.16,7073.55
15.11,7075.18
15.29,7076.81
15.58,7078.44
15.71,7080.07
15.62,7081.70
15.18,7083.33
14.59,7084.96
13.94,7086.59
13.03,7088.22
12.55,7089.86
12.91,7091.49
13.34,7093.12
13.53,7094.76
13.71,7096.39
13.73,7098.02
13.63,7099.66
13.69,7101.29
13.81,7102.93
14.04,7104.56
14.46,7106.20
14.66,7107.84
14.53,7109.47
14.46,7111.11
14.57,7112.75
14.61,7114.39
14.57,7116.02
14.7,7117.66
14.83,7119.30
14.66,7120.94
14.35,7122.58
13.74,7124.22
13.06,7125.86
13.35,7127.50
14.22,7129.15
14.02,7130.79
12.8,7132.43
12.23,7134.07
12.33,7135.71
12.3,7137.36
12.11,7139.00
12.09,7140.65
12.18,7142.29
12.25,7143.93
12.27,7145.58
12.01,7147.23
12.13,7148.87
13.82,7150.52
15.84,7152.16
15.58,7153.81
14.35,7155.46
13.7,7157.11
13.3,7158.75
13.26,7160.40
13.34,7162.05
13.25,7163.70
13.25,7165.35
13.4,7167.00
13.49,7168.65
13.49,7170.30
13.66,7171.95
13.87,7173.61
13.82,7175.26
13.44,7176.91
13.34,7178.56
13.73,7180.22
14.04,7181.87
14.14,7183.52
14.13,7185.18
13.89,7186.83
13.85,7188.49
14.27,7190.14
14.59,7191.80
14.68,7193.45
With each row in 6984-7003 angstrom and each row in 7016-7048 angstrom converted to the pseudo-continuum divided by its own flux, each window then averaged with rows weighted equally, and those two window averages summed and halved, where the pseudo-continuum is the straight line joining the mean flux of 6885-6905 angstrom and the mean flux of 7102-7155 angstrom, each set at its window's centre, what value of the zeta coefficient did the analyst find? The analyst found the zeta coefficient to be 0.812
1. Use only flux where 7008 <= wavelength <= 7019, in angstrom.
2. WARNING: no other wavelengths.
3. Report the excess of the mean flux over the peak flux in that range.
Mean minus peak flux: -0.2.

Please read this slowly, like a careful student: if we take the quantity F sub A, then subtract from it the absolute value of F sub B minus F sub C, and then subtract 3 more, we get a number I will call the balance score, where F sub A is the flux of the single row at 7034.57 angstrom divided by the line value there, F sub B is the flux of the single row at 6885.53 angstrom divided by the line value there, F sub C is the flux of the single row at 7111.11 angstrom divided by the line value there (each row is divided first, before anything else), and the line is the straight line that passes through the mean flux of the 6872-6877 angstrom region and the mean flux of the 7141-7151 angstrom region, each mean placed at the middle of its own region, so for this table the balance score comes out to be -1.84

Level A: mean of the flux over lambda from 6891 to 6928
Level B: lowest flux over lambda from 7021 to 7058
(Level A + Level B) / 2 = 13.9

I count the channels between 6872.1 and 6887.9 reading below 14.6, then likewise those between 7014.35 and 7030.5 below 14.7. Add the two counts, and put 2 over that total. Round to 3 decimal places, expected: 0.200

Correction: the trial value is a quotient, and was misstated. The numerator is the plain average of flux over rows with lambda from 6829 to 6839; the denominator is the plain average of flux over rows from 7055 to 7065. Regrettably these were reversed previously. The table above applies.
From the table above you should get 0.85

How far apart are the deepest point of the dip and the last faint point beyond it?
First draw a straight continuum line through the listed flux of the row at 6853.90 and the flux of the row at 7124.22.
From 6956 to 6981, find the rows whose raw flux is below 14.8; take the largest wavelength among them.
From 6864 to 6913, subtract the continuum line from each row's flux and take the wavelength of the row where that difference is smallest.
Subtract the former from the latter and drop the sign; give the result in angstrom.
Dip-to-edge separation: 76.7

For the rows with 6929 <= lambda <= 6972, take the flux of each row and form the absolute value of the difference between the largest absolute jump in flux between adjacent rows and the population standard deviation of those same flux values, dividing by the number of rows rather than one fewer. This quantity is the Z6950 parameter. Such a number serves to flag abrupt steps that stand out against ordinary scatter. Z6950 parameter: 0.19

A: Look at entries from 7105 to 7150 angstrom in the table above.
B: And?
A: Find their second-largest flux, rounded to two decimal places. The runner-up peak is 14.70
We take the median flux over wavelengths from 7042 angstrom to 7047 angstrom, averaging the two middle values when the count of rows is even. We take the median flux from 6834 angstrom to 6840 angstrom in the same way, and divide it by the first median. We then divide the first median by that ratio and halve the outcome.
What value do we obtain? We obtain 11.9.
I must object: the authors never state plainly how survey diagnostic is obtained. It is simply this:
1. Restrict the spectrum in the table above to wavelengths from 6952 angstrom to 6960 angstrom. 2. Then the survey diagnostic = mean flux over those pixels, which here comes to 14.6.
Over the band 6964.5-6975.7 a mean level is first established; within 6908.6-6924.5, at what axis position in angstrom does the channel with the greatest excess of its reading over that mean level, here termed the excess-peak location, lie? 6923.69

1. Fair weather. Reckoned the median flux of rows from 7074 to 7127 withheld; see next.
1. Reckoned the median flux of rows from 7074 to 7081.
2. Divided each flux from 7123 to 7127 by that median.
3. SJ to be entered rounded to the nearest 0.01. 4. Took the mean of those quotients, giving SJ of 0.87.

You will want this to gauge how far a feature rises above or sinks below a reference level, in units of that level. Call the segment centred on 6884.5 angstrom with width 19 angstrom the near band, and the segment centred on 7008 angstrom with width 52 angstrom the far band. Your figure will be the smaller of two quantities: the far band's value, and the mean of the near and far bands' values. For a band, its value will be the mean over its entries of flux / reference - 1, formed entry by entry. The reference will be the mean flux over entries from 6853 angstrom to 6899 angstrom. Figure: 0.164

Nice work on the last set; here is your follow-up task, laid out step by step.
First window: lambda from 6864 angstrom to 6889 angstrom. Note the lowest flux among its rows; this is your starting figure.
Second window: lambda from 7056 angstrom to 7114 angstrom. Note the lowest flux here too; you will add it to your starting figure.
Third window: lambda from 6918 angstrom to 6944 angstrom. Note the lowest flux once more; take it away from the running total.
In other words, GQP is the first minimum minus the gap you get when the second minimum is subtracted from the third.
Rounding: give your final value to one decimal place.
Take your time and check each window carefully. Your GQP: 11.9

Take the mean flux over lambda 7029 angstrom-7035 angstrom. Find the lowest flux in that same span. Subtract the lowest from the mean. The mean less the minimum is 0.14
